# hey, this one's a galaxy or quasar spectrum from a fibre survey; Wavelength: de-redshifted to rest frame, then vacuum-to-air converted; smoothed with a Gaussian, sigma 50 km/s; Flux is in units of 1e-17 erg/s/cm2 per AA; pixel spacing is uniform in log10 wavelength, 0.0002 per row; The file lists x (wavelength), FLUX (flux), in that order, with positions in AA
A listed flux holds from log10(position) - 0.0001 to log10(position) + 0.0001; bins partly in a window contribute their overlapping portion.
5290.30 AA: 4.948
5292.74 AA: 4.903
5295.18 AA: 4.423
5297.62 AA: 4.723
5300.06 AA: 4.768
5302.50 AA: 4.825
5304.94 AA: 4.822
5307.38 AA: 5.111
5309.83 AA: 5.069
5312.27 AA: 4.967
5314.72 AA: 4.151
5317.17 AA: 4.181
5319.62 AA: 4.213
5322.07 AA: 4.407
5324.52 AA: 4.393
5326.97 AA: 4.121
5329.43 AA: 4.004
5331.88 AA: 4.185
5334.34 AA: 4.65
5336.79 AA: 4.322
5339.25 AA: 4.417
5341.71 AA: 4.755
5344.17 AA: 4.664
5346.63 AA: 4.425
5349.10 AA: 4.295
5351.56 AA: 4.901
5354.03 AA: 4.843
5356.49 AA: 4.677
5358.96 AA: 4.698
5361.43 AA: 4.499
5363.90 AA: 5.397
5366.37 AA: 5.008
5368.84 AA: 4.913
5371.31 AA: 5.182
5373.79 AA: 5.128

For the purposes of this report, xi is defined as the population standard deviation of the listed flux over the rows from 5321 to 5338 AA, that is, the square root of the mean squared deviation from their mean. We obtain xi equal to 0.199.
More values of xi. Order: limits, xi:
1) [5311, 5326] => 0.278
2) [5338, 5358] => 0.205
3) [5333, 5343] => 0.174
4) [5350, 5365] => 0.282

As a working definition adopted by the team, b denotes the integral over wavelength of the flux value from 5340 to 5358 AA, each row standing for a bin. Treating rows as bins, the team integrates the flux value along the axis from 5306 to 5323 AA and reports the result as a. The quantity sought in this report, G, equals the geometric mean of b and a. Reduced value 81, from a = 78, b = 83.6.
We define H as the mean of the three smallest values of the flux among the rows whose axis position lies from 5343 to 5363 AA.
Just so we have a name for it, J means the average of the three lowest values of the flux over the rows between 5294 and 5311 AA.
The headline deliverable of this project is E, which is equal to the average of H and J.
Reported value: 4.52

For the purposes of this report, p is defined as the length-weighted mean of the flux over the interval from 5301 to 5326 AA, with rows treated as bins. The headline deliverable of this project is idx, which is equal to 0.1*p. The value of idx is 0.461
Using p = 4.61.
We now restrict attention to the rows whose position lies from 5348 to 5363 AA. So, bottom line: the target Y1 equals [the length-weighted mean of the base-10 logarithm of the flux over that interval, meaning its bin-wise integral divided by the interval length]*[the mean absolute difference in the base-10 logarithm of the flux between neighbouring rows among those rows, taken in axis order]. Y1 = 0.0132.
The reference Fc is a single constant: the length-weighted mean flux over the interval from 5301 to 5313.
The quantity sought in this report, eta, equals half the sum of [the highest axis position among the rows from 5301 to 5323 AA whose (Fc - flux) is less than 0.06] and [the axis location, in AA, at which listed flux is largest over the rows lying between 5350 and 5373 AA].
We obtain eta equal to 5338.1 AA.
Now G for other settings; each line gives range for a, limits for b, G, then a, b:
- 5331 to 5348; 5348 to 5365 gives 79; 76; 80.9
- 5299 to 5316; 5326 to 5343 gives 78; 82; 74.0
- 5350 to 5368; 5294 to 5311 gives 85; 87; 82.0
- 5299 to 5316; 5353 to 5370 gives 82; 82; 82.7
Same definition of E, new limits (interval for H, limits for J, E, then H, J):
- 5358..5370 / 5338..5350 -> 4.54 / 4.70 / 4.38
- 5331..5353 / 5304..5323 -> 4.22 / 4.27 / 4.18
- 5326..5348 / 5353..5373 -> 4.36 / 4.10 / 4.62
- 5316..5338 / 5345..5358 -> 4.28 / 4.10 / 4.47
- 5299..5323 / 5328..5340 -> 4.18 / 4.18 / 4.17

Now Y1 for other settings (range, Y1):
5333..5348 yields 0.0137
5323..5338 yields 0.0173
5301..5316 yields 0.0158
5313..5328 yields 0.0069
